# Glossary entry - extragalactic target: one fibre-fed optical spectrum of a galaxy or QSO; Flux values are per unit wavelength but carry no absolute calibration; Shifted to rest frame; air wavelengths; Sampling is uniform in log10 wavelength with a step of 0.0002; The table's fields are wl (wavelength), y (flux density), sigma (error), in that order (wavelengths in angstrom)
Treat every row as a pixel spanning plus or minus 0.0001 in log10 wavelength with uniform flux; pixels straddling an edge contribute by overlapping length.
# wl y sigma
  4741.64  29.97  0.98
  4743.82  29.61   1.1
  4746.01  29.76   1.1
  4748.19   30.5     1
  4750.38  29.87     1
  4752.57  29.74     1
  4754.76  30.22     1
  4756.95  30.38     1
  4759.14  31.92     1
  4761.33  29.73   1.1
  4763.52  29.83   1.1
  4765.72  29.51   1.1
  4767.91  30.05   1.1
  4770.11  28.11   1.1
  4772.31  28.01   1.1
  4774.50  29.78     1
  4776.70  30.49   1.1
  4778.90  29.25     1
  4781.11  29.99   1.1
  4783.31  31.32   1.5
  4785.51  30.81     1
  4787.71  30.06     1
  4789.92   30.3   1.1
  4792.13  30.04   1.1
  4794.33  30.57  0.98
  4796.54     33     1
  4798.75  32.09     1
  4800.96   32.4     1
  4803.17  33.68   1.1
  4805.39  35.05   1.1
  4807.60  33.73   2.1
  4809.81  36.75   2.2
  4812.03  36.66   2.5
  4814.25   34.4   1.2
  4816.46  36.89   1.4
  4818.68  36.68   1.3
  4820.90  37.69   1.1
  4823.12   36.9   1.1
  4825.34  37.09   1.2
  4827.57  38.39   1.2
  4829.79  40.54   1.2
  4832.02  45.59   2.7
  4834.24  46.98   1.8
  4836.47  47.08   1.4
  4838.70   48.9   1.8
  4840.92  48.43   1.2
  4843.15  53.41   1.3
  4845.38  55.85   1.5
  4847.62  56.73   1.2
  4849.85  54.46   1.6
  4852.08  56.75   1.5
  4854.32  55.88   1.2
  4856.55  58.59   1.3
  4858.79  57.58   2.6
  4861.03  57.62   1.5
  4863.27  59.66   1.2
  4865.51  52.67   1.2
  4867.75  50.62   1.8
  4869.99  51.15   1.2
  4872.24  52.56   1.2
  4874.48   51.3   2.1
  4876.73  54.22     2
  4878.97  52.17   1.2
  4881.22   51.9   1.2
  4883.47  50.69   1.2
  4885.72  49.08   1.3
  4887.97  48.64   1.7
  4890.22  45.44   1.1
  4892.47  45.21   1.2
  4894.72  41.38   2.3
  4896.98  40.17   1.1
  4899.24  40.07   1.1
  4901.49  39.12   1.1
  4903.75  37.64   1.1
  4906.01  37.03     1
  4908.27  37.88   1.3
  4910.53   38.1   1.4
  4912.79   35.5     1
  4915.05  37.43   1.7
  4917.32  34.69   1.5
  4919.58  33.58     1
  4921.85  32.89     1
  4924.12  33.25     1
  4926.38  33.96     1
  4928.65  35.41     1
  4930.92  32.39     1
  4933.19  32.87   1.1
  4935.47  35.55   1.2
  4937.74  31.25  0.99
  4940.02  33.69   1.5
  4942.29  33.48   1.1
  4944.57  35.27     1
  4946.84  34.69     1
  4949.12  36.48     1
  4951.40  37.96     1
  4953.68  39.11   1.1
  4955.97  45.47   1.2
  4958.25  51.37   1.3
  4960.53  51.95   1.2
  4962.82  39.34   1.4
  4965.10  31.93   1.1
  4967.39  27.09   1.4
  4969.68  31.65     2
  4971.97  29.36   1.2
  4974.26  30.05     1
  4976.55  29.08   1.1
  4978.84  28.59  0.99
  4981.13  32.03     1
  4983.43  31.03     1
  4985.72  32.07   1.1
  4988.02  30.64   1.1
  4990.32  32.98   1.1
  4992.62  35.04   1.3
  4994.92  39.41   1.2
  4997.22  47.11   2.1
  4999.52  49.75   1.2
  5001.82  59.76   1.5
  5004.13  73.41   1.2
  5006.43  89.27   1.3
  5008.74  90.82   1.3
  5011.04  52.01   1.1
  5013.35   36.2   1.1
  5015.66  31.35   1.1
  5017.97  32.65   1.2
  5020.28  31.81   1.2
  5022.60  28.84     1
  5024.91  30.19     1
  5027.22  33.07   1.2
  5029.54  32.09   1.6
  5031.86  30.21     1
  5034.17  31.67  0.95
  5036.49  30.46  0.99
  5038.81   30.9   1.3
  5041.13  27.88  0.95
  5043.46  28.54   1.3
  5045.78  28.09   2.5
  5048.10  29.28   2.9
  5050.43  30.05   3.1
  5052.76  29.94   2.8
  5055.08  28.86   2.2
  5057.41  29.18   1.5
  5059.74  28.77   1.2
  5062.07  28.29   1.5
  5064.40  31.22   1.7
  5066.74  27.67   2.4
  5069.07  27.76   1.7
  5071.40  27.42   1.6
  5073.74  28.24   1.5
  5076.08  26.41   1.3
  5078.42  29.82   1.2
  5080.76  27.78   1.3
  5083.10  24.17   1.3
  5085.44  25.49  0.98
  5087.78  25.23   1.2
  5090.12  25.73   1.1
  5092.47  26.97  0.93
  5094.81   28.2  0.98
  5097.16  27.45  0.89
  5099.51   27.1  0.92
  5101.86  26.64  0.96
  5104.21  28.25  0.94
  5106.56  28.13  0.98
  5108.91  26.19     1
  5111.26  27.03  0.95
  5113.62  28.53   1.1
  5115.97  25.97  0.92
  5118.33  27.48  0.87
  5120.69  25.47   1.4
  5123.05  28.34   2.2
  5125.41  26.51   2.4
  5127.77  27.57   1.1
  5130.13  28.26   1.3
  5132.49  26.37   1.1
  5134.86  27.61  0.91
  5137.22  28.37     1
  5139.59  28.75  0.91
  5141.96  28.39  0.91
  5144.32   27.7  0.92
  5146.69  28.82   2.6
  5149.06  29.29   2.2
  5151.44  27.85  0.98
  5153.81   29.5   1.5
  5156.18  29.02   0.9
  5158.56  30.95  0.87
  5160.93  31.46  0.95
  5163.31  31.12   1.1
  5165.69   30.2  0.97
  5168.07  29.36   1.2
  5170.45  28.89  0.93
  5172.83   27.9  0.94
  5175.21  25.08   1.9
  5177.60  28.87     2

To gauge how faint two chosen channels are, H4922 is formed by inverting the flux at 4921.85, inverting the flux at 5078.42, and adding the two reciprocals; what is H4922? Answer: 0.064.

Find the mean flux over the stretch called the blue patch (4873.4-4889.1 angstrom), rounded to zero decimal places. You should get 51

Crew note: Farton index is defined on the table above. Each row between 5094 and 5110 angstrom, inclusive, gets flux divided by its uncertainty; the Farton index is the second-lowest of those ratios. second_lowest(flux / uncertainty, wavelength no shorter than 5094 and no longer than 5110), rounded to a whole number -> 28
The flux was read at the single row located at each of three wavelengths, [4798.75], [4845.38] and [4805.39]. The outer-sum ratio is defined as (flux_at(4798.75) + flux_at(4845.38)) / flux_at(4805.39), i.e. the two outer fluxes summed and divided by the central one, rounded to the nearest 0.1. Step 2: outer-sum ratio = 2.5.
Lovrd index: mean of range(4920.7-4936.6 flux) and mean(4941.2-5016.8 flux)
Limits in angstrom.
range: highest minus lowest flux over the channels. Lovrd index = 22.4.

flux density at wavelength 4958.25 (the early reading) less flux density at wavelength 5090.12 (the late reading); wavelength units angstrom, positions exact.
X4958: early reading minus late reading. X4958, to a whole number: 26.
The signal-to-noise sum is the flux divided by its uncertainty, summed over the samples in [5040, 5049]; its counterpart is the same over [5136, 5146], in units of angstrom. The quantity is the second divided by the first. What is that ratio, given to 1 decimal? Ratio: 1.7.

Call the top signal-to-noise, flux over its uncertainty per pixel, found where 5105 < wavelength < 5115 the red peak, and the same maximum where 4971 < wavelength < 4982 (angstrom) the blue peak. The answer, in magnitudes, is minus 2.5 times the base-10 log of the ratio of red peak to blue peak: 0.12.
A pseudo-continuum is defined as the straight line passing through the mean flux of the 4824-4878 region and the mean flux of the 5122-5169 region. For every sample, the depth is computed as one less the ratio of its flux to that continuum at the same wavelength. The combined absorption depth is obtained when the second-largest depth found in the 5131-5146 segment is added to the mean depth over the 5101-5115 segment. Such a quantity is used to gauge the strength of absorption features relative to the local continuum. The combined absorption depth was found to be 0.20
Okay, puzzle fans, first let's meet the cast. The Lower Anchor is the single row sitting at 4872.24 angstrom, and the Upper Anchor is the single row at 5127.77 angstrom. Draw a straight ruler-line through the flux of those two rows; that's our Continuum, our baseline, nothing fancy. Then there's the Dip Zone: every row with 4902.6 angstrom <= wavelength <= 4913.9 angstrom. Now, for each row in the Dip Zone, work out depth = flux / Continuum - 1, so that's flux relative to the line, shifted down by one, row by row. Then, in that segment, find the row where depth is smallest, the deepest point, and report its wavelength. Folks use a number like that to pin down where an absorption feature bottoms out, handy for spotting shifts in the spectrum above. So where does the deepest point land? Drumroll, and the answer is 4912.79 angstrom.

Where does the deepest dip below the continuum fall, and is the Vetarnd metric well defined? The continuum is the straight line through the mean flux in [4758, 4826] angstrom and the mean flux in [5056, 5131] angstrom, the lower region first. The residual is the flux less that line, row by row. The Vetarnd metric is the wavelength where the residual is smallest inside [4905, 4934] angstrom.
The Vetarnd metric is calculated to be 4930.92 angstrom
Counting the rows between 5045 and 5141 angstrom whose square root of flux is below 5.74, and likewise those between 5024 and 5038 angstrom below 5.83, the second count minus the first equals -35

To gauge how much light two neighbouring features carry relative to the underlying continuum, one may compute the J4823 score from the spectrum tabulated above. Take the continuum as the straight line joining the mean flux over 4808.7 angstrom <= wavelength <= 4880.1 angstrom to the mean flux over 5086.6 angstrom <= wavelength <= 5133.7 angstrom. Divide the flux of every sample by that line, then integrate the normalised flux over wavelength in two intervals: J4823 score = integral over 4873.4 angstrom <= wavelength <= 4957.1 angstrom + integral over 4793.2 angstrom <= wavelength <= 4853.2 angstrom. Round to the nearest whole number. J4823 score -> 128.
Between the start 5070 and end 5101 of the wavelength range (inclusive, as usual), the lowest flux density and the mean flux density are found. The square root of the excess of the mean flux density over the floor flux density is 1.66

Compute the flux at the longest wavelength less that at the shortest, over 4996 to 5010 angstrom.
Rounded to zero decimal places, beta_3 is 44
